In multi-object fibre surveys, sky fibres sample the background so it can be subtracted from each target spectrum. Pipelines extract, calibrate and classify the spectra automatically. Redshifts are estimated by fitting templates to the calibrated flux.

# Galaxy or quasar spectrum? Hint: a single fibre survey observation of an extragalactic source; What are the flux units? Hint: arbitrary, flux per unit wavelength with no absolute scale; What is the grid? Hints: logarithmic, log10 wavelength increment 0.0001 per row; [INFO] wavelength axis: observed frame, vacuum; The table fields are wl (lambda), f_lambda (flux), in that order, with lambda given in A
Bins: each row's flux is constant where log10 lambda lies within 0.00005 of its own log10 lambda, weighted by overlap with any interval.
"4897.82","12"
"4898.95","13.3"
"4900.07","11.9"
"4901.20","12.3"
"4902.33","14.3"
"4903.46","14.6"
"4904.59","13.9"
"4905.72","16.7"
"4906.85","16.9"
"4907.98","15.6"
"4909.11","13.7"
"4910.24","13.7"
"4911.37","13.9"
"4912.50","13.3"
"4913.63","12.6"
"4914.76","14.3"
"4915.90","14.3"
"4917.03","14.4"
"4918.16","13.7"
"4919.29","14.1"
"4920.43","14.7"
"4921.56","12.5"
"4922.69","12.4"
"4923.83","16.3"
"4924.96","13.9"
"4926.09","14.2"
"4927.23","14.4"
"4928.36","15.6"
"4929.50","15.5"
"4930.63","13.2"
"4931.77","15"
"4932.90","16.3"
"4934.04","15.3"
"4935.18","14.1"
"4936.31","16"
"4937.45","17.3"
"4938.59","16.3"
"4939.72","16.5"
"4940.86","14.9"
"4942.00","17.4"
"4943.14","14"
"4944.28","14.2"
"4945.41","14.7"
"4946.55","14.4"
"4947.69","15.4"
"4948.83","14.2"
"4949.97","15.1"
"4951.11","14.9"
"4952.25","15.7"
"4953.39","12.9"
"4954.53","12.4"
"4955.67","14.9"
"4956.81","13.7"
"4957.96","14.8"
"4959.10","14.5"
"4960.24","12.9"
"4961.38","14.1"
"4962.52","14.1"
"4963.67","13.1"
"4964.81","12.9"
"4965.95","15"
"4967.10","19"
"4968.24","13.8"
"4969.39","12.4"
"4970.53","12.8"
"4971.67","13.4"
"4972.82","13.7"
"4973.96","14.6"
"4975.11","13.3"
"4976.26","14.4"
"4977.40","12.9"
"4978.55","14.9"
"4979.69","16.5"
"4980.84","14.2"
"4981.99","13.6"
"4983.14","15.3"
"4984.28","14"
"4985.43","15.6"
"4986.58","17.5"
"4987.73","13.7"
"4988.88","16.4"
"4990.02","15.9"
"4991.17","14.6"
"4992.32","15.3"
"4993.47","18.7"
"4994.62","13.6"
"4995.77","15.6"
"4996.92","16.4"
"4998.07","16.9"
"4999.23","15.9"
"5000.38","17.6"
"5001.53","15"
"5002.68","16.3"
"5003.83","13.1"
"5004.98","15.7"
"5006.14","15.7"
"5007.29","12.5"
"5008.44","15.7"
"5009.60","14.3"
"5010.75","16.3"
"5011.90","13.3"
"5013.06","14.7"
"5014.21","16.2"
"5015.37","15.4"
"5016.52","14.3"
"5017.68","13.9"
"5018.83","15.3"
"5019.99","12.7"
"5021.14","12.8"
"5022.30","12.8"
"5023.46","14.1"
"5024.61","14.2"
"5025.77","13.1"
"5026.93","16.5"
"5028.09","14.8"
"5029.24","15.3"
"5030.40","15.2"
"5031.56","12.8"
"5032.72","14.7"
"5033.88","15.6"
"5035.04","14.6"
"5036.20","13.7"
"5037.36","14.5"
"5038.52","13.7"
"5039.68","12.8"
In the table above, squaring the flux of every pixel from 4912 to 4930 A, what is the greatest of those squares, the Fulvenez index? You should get 266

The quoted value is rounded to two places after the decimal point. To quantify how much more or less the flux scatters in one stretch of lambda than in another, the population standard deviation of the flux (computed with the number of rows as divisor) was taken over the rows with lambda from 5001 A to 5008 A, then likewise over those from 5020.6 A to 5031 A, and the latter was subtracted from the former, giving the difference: 0.22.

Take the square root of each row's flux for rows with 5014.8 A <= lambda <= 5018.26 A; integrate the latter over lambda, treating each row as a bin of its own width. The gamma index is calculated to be 13.2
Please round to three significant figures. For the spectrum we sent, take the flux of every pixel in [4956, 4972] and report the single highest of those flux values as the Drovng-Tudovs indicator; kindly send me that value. 19.0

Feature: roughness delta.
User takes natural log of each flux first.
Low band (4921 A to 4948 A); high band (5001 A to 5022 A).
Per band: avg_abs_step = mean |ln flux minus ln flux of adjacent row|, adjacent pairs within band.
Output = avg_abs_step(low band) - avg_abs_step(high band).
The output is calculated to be -0.033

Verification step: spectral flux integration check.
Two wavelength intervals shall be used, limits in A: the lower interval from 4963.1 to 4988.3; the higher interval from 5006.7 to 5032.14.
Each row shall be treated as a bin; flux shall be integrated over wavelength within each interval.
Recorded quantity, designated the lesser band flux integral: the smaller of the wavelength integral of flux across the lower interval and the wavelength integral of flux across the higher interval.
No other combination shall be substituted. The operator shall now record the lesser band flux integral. 362.7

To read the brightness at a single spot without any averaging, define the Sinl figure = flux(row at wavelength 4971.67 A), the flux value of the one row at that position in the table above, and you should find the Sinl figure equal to 13.4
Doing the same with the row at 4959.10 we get 14.5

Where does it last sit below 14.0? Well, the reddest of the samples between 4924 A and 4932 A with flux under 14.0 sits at 4930.63 A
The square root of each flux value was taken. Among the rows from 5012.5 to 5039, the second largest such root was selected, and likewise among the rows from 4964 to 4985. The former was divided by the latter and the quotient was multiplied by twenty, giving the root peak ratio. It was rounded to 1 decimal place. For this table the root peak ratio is 19.8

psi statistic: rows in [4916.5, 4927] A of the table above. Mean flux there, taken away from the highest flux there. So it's 2.3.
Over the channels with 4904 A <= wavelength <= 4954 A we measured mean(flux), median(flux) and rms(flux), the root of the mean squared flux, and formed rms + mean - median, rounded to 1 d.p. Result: 15.1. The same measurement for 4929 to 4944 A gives 15.6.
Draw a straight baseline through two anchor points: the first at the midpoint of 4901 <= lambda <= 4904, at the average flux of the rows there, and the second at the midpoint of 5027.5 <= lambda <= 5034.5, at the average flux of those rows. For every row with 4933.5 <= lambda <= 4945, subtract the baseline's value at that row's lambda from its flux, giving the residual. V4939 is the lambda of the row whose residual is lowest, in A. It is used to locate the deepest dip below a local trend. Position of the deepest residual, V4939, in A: 4943.14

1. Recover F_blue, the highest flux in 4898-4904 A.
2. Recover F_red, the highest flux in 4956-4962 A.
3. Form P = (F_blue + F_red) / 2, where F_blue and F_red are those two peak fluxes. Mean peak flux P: 14.7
